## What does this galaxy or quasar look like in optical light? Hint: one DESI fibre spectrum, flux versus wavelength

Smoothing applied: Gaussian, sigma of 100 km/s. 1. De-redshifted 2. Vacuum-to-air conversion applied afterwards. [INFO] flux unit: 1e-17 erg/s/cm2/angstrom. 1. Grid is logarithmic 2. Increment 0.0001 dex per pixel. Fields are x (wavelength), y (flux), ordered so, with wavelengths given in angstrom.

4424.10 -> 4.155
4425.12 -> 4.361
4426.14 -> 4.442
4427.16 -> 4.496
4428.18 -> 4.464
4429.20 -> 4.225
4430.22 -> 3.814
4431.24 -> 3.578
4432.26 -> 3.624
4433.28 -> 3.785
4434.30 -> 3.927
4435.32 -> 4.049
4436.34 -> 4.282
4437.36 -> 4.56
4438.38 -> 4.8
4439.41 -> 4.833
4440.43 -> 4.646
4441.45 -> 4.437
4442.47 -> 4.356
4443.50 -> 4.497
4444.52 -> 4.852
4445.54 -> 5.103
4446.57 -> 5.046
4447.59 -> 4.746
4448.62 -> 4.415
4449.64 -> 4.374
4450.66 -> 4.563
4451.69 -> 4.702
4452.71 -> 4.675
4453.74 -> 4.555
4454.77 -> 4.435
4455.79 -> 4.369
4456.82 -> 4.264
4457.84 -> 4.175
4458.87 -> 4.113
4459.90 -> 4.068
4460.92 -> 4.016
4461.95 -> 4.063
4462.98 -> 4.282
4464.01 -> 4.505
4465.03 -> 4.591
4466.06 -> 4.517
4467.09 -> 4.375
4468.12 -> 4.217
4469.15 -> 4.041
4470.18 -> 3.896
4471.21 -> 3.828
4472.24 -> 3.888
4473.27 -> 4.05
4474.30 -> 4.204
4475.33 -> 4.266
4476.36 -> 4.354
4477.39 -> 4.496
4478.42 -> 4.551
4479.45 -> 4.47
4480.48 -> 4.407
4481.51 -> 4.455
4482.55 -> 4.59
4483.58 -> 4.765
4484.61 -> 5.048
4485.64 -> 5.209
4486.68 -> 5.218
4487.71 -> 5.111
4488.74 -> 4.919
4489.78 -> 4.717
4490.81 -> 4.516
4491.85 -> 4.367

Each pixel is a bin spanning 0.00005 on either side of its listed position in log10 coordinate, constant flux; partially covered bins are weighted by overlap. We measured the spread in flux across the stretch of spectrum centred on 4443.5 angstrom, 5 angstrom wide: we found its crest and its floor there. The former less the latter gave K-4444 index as 0.7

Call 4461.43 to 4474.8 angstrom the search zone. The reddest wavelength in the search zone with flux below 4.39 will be 4474.30 angstrom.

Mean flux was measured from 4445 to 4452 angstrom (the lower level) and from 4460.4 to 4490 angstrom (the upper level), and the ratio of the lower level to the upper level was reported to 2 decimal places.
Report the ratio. 1.06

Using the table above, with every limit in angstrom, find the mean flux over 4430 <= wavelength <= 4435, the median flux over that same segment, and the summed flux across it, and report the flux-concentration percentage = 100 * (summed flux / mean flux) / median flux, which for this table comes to 132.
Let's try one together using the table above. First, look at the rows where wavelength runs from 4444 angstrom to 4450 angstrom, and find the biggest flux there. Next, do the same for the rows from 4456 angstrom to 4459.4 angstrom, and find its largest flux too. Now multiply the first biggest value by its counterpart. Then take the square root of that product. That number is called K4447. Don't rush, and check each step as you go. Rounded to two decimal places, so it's 4.66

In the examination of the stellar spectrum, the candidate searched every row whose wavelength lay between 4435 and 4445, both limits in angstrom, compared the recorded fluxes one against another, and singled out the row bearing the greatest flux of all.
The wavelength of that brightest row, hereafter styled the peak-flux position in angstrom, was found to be 4444.52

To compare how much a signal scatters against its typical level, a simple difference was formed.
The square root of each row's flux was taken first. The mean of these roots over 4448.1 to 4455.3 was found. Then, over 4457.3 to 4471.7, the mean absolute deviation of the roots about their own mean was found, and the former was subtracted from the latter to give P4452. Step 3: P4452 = -2.08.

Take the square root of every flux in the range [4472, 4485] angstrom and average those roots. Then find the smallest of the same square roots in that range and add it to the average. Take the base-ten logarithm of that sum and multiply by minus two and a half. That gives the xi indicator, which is -1.53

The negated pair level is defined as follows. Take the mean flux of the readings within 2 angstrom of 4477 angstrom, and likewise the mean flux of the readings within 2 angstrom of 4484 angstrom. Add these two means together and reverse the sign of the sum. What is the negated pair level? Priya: -9.3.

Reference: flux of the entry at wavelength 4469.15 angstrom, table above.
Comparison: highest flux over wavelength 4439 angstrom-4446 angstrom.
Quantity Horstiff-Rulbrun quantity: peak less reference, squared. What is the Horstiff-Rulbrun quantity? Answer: 1.1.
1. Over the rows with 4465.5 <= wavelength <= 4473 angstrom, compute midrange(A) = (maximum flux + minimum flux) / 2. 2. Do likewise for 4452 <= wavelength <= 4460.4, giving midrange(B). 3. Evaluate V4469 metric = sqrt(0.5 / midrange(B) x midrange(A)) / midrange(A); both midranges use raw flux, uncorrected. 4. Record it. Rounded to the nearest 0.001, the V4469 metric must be 0.166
